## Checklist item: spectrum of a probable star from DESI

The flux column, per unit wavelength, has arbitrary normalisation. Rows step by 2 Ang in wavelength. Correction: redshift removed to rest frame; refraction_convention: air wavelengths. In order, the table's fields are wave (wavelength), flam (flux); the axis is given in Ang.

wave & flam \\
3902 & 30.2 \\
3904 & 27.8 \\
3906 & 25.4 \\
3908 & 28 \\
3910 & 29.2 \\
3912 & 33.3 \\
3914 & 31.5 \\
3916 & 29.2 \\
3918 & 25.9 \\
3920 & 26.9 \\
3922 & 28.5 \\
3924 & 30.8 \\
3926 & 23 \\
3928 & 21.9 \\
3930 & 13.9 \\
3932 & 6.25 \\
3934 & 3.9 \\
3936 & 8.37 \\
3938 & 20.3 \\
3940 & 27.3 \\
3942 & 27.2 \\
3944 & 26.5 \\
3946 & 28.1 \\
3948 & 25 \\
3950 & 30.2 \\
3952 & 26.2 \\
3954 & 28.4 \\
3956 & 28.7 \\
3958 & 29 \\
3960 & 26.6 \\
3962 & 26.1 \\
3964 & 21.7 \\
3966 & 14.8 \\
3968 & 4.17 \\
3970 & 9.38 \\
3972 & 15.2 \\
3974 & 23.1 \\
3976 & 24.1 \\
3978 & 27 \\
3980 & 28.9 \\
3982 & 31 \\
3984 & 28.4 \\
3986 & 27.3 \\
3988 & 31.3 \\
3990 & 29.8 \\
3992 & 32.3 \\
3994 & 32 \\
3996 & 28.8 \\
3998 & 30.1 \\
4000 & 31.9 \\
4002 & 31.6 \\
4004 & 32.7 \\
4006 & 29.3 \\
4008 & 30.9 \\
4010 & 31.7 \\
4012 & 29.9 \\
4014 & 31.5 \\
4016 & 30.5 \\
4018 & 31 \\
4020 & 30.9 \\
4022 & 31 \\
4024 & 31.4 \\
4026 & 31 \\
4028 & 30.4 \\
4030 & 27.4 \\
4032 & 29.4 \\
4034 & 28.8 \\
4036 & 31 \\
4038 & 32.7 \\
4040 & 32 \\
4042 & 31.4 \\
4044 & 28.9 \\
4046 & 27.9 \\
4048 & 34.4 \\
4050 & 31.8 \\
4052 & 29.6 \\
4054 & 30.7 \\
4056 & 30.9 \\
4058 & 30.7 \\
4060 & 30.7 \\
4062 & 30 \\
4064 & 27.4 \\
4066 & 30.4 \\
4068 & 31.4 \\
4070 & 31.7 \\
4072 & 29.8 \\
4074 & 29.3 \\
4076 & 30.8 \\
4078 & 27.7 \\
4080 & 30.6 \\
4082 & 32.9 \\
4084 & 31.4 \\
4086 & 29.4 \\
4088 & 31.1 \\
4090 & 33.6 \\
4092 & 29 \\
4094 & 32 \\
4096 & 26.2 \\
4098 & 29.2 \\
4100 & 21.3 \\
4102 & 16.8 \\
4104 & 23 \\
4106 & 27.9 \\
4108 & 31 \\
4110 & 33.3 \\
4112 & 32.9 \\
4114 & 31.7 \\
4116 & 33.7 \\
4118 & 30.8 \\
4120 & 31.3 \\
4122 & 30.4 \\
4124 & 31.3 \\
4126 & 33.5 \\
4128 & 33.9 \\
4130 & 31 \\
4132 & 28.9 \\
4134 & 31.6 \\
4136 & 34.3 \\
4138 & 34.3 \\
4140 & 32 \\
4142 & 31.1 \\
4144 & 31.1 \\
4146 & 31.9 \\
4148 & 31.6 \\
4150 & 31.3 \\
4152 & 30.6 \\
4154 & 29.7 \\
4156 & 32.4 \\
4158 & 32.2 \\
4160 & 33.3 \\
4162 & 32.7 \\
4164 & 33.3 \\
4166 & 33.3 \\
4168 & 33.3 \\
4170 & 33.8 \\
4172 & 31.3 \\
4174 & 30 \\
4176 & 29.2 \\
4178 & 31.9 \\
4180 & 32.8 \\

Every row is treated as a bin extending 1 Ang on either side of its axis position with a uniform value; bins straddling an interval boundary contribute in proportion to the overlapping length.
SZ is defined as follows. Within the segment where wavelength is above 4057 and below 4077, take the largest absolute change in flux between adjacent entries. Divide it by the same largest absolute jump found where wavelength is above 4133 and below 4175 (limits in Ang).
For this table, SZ 1.11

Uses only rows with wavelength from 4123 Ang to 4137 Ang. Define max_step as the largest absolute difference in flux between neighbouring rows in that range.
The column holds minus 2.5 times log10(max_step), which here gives -1.16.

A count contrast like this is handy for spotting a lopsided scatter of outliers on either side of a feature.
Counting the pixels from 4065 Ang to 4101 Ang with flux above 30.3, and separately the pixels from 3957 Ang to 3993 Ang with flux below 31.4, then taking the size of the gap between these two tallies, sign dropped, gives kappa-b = 7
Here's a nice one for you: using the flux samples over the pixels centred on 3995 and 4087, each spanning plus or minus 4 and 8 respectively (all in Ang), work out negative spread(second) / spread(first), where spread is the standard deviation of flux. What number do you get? -1.0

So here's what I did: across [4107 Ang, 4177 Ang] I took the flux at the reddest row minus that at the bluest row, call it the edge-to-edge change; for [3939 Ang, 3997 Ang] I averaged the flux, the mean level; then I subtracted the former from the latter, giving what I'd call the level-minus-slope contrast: 27.3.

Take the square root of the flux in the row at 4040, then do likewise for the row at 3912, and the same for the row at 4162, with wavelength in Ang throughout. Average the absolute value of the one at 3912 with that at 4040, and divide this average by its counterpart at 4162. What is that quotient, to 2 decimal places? 1.00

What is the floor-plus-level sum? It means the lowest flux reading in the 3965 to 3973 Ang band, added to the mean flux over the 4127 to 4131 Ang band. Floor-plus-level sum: 37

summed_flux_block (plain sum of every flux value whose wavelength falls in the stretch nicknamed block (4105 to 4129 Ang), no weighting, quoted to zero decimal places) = 382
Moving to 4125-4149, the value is 385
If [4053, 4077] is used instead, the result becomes 364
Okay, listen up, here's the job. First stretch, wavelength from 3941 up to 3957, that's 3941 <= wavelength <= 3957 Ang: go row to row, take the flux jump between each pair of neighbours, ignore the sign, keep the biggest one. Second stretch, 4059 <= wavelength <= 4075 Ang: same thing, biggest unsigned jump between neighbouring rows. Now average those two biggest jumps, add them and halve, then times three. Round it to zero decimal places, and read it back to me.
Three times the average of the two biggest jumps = 12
